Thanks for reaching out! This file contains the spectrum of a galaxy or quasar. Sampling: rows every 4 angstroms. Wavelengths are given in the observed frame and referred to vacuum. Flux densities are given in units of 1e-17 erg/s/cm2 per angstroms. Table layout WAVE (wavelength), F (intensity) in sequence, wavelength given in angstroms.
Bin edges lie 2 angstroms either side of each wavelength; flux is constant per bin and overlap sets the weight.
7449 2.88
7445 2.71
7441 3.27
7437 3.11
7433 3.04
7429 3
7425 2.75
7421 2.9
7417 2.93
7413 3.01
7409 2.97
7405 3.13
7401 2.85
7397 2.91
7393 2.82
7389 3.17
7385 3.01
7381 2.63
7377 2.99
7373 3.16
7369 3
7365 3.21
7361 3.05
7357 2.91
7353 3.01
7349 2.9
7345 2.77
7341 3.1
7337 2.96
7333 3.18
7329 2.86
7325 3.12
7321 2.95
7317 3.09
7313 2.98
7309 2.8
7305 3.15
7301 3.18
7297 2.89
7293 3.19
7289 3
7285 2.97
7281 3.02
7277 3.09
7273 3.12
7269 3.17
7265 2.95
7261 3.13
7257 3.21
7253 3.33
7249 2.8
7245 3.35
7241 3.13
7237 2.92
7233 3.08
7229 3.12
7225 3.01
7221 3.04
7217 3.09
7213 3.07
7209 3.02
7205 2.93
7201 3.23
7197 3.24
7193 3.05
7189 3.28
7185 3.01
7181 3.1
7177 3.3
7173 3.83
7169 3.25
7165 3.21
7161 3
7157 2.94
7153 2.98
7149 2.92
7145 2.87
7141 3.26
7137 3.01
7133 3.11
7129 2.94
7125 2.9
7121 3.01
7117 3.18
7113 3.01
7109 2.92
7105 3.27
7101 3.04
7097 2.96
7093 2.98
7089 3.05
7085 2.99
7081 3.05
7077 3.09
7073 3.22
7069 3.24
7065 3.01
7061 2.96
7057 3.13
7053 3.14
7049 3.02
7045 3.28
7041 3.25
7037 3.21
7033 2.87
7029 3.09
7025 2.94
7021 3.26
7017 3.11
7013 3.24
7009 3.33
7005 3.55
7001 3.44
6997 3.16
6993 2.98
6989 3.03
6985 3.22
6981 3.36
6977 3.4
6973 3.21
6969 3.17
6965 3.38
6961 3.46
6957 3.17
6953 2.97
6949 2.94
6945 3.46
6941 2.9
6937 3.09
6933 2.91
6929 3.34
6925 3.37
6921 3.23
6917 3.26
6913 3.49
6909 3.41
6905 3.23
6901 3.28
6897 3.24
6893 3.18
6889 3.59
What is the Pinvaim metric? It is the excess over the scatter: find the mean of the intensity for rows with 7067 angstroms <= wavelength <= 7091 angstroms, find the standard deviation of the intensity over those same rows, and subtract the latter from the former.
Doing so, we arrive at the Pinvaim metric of 3.01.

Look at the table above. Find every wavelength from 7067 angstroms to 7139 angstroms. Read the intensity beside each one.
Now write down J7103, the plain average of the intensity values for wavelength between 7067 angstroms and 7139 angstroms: 3.054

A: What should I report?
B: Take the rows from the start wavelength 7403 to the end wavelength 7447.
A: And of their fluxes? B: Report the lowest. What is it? 2.71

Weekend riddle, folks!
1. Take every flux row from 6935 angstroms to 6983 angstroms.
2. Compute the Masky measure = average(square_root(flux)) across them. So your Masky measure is 1.79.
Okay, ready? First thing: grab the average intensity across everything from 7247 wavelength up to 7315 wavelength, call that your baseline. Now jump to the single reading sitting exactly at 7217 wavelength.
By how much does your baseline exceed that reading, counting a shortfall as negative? -0.03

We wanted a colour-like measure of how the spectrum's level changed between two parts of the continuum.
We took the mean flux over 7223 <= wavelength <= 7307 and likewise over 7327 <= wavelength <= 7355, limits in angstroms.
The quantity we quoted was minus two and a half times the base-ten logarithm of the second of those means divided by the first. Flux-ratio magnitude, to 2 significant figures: 0.042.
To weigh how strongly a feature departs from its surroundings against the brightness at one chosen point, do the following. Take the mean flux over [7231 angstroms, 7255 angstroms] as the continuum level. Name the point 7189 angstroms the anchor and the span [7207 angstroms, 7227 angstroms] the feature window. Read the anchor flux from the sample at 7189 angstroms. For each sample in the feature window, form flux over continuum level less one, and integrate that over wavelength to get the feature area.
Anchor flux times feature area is -1.2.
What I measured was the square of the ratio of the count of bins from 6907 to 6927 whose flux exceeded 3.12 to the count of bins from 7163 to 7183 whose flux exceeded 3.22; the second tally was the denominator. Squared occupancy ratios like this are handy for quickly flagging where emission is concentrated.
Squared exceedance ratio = 2.8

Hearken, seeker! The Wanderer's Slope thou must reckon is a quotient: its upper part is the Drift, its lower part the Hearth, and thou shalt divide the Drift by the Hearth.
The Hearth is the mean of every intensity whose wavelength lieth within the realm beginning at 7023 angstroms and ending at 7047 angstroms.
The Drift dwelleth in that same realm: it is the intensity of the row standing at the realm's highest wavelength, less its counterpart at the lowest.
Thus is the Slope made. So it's 0.11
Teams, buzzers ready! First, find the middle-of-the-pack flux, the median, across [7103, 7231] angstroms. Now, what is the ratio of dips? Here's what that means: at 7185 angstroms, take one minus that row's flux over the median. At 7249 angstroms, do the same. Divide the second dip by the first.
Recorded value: 7.0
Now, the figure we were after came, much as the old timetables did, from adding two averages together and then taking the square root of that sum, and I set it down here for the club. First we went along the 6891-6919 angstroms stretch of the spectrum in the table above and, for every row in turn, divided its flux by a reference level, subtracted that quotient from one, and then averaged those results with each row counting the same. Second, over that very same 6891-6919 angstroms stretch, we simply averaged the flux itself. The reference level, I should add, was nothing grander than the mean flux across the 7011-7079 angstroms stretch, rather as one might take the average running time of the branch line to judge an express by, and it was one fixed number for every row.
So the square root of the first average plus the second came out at 1.80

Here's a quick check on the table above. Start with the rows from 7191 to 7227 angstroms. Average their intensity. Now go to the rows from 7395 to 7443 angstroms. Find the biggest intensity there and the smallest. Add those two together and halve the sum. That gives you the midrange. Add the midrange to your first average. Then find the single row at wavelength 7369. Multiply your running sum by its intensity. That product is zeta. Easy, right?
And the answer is 18.3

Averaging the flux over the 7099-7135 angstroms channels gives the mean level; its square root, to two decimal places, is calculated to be 1.74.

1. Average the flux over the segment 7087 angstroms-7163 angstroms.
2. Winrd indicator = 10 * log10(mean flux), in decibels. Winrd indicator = 4.80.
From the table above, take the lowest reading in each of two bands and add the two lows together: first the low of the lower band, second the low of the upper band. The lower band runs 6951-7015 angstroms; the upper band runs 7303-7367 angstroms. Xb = 5.74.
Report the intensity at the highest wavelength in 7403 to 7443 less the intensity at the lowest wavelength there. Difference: 0.140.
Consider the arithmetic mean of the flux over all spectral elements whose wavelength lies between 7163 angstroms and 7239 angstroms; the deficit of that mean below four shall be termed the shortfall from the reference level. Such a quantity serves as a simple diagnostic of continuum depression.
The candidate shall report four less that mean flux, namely 0.85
